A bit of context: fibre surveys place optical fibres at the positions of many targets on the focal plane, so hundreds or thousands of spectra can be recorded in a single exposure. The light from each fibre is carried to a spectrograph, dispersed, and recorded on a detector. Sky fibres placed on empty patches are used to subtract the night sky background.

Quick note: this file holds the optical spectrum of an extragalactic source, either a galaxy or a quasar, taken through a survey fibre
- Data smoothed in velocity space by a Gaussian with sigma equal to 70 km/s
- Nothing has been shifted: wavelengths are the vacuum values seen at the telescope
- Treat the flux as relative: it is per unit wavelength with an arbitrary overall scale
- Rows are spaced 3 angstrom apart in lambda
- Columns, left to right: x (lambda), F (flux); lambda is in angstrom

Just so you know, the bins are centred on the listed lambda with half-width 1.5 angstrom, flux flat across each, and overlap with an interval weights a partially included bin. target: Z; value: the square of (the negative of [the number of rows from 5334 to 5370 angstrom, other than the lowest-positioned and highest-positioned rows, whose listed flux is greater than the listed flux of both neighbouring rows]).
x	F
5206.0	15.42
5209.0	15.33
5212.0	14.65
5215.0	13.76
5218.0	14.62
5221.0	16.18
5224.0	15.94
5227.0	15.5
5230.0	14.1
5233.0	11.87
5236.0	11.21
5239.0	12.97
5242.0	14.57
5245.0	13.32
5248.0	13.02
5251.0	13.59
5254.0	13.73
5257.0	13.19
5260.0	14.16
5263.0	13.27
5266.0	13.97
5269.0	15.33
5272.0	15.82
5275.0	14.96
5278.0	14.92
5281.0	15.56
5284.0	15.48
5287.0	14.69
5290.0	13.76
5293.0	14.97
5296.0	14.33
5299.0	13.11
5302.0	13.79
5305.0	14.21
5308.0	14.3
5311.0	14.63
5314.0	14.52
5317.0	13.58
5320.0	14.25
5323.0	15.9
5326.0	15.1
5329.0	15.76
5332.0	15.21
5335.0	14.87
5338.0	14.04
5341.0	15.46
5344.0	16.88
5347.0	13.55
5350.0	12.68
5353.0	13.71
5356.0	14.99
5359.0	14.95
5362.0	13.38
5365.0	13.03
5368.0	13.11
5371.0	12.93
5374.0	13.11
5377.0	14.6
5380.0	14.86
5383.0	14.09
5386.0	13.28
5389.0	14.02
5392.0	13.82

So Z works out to 4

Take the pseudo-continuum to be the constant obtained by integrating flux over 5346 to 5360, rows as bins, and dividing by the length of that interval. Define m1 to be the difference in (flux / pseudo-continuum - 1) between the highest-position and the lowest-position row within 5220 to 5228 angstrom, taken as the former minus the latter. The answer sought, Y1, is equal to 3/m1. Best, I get -62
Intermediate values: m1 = -0.05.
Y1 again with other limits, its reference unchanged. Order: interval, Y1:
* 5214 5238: -16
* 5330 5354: -28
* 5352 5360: 34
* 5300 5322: 91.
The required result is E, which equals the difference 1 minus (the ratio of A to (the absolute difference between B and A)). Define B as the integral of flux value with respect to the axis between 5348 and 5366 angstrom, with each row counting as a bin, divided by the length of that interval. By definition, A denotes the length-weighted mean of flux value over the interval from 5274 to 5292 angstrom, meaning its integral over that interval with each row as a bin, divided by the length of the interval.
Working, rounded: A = 14.9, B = 13.80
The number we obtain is -13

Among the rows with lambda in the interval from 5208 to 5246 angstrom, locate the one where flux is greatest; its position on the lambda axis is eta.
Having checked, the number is 5221.0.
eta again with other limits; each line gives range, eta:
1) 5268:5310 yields 5272.0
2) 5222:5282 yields 5224.0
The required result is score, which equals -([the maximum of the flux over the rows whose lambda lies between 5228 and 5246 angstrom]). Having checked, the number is -14.6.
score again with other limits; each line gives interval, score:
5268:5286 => -15.8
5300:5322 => -14.6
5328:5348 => -16.9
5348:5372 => -15.0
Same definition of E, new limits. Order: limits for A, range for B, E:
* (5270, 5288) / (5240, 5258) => -8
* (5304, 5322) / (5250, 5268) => -23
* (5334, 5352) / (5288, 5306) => -28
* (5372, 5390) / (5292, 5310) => -95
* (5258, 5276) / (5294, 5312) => -30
